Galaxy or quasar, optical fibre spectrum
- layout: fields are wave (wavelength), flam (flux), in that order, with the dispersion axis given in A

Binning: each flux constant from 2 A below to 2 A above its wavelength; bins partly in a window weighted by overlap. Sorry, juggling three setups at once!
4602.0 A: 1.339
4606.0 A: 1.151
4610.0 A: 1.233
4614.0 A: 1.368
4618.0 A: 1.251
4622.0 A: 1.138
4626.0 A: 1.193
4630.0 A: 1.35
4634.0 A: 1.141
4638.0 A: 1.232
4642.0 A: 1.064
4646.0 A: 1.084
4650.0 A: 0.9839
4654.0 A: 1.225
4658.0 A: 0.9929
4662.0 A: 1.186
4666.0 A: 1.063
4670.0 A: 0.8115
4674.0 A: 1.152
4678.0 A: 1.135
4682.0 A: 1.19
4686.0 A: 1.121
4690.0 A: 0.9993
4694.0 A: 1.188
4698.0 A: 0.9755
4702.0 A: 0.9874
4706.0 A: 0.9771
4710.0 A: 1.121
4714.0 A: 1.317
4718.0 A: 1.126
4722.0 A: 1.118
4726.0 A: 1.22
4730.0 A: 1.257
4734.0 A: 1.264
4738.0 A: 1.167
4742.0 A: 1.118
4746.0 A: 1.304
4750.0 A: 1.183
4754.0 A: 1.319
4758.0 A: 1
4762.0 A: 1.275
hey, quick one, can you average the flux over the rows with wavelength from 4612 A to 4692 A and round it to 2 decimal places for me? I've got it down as 1.13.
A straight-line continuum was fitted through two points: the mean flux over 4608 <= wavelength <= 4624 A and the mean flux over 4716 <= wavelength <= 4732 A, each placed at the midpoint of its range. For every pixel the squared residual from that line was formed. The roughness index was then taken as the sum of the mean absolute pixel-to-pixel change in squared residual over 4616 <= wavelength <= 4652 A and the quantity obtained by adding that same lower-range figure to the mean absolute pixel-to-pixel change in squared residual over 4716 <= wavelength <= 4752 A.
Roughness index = 0.036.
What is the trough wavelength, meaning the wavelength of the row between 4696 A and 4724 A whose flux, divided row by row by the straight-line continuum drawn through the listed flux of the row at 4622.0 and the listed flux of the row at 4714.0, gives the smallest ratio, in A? 4706.0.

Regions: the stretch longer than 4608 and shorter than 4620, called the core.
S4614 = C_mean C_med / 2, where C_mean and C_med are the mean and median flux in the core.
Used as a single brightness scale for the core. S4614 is 0.80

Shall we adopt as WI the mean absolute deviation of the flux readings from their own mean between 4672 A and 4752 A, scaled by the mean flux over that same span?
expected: 0.068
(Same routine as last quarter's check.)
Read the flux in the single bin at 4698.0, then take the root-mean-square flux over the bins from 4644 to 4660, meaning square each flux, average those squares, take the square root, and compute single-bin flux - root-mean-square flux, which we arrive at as -0.10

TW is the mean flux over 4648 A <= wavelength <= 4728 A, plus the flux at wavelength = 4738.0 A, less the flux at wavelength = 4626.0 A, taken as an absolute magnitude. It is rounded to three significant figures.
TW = 1.07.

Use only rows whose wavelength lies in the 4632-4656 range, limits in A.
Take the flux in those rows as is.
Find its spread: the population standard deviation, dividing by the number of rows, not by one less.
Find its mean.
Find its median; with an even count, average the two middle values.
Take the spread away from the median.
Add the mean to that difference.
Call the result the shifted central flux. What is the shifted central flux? 2.15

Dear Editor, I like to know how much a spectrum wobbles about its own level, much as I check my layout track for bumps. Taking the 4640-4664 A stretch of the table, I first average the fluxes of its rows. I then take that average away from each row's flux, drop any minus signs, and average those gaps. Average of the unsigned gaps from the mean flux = 0.077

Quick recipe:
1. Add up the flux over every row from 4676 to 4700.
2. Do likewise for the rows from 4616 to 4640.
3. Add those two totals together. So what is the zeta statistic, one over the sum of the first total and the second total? 0.072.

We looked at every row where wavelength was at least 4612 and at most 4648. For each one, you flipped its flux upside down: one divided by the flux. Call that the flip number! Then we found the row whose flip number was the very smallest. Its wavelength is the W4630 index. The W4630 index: 4614.0 A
